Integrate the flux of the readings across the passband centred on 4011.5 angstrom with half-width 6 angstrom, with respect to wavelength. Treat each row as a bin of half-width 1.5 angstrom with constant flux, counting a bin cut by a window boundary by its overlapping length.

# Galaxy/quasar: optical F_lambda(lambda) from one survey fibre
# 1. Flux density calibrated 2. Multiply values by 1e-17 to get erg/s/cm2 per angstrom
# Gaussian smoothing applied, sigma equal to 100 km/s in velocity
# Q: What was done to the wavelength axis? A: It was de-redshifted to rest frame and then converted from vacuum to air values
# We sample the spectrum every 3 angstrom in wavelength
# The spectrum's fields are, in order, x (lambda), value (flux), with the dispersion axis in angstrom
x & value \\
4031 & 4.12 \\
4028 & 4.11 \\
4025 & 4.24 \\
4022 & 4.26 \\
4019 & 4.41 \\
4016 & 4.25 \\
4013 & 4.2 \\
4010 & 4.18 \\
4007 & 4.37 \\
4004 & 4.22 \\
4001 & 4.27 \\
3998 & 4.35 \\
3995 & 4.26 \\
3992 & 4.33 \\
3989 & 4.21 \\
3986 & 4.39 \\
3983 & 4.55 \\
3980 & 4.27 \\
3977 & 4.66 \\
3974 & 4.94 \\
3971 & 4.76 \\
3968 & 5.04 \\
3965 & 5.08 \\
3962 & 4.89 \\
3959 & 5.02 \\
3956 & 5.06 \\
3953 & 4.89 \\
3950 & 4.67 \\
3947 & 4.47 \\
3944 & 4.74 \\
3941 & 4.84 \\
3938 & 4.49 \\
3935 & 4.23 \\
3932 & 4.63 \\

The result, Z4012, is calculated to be 51.0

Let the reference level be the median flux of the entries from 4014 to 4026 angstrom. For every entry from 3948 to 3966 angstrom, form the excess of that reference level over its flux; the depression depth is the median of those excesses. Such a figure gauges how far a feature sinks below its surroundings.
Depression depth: -0.70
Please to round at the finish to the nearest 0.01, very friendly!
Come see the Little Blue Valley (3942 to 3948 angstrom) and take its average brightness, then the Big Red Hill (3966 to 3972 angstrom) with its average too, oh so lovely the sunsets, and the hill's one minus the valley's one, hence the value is 0.29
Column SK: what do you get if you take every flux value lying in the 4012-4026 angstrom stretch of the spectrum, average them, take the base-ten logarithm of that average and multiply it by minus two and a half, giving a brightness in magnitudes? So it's -1.58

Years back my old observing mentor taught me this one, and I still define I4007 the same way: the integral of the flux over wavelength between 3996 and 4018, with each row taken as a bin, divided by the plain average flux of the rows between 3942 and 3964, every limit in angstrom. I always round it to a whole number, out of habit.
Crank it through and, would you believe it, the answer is 19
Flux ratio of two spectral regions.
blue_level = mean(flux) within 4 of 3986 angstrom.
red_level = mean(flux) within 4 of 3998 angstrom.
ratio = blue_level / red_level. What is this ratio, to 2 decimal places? 1.02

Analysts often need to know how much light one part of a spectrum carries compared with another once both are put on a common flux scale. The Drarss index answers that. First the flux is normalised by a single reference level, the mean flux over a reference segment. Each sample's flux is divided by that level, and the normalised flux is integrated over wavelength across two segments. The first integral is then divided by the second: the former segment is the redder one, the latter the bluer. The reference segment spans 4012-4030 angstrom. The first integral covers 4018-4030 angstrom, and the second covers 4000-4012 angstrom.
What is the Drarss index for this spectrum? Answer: 1.0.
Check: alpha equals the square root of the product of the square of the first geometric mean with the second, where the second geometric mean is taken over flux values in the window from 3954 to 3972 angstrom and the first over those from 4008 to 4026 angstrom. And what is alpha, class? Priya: 9.5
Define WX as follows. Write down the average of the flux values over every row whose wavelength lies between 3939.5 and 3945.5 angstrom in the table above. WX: 4.8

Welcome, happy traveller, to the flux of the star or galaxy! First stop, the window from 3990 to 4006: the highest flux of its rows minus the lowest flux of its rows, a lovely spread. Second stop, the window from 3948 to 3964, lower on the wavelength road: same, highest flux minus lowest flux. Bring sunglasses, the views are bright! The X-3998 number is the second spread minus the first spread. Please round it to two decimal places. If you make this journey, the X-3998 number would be 0.26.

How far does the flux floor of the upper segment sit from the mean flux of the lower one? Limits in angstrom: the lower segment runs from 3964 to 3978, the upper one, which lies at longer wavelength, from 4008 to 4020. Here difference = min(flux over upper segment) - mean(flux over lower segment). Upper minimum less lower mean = -0.72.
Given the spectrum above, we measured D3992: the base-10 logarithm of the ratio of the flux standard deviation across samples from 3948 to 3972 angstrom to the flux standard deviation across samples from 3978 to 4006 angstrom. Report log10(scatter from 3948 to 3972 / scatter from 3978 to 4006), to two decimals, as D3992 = 0.15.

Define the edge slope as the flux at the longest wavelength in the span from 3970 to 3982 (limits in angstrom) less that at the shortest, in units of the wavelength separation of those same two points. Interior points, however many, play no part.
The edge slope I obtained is -0.054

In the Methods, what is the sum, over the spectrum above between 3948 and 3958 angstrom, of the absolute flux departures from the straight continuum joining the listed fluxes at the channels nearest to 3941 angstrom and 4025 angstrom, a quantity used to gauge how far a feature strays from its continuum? 0.57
